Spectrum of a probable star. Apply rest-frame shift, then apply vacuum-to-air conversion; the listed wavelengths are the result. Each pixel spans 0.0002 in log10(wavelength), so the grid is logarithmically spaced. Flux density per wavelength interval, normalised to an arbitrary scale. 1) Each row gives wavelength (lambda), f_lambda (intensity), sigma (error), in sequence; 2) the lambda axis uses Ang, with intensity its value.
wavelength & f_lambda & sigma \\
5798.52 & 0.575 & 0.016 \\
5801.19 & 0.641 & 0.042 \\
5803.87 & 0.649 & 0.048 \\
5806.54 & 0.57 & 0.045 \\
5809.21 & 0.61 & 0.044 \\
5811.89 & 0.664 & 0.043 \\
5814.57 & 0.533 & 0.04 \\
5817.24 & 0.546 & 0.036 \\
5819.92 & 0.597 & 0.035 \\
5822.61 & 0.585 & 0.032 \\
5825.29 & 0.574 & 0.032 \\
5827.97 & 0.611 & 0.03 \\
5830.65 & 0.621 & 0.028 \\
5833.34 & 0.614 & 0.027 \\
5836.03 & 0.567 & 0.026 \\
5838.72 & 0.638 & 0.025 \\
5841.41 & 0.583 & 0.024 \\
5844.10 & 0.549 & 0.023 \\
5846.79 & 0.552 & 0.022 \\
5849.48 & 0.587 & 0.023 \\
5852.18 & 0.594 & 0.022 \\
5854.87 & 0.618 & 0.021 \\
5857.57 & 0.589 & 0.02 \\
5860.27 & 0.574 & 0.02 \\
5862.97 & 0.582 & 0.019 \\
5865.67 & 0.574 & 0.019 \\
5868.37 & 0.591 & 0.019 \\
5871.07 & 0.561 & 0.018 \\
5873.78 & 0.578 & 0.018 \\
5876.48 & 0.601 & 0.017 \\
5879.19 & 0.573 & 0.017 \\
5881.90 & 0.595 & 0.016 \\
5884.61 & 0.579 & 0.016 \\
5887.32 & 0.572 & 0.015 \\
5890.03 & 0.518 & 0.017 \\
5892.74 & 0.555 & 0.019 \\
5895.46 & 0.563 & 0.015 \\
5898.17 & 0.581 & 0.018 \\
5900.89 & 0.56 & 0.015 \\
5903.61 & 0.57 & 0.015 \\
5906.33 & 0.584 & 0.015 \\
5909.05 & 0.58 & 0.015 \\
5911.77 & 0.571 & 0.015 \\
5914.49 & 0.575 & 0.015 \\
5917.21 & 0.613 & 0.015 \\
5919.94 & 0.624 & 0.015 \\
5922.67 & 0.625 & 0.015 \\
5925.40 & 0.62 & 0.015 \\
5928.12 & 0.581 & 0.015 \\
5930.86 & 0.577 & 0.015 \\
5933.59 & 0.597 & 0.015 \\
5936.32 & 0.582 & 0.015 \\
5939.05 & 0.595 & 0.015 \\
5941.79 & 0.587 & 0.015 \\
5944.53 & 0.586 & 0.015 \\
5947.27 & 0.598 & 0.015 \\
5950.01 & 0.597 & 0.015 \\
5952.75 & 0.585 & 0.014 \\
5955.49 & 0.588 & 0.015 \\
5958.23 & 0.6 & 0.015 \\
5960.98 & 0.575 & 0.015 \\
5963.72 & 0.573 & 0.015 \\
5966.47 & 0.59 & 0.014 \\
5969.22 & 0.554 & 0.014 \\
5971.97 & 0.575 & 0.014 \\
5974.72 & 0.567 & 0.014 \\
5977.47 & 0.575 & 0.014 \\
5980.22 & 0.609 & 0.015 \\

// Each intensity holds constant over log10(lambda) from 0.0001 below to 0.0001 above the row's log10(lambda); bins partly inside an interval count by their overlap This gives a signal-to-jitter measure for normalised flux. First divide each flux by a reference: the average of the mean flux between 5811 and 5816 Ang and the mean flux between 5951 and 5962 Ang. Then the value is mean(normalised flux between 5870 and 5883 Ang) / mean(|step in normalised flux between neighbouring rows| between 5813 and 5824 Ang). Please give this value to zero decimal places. 23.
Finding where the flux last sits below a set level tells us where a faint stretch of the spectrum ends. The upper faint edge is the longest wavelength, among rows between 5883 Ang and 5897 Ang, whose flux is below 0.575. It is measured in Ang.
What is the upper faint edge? 5895.46 Ang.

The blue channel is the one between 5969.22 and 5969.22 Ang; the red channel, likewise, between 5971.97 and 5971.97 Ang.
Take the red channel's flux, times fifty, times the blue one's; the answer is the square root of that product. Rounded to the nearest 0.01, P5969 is 3.99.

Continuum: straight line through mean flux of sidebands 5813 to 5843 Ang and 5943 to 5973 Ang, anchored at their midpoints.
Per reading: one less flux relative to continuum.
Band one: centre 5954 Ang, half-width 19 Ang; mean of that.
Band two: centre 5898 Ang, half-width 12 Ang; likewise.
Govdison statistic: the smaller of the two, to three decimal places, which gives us -0.001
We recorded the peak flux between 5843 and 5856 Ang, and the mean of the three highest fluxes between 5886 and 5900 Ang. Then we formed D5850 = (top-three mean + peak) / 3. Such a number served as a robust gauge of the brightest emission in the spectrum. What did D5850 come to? 0.397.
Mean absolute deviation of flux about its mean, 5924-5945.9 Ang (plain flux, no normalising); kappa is 0.010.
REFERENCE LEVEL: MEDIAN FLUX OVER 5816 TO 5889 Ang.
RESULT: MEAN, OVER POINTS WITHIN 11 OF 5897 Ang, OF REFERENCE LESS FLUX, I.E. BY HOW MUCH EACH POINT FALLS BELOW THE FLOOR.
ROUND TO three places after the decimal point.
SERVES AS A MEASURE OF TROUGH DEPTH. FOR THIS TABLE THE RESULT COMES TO 0.020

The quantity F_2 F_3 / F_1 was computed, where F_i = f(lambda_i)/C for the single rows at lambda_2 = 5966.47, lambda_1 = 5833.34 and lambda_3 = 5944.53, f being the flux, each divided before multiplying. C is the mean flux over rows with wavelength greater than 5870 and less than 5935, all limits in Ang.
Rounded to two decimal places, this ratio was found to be 0.97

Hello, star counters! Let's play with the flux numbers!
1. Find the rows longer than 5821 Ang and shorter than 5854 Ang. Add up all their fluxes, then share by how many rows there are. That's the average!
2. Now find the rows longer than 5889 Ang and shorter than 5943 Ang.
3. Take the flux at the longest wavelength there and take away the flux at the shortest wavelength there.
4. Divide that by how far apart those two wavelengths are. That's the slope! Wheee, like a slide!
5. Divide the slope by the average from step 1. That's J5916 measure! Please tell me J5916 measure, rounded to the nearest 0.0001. 0.0023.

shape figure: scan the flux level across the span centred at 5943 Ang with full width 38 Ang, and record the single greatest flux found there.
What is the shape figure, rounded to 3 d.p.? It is 0.620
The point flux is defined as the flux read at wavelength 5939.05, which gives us 0.595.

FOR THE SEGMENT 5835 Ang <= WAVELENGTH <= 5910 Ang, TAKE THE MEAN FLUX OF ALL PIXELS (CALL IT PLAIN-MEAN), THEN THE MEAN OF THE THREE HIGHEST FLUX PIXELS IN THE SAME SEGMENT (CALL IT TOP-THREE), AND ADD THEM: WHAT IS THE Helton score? 1.20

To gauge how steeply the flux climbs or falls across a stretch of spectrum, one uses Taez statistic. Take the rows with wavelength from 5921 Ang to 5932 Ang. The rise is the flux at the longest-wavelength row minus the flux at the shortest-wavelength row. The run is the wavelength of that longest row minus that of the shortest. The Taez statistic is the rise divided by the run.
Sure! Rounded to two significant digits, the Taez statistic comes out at -0.0059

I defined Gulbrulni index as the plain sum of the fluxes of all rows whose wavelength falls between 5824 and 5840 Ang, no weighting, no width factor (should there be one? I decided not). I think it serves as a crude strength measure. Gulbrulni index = 3.6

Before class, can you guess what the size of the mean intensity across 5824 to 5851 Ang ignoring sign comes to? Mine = 0.590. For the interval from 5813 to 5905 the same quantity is 0.579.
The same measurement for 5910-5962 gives 0.593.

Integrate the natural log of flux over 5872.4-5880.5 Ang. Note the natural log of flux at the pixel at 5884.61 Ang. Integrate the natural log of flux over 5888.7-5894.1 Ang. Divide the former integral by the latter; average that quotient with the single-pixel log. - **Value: 0.37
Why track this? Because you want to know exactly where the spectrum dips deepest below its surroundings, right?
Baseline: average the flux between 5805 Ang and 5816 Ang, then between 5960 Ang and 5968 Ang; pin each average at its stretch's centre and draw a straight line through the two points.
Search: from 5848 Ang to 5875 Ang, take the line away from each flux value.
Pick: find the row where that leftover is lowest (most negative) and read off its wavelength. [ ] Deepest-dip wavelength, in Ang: 5871.07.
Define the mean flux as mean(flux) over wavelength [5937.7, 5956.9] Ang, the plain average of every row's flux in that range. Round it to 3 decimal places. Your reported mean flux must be 0.591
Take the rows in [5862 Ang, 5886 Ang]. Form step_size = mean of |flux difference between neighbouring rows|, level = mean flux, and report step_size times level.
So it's 0.012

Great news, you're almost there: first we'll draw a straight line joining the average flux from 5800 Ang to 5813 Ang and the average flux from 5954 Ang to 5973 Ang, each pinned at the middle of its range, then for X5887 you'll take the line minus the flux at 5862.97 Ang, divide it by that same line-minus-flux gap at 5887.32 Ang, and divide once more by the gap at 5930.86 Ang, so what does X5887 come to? 75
